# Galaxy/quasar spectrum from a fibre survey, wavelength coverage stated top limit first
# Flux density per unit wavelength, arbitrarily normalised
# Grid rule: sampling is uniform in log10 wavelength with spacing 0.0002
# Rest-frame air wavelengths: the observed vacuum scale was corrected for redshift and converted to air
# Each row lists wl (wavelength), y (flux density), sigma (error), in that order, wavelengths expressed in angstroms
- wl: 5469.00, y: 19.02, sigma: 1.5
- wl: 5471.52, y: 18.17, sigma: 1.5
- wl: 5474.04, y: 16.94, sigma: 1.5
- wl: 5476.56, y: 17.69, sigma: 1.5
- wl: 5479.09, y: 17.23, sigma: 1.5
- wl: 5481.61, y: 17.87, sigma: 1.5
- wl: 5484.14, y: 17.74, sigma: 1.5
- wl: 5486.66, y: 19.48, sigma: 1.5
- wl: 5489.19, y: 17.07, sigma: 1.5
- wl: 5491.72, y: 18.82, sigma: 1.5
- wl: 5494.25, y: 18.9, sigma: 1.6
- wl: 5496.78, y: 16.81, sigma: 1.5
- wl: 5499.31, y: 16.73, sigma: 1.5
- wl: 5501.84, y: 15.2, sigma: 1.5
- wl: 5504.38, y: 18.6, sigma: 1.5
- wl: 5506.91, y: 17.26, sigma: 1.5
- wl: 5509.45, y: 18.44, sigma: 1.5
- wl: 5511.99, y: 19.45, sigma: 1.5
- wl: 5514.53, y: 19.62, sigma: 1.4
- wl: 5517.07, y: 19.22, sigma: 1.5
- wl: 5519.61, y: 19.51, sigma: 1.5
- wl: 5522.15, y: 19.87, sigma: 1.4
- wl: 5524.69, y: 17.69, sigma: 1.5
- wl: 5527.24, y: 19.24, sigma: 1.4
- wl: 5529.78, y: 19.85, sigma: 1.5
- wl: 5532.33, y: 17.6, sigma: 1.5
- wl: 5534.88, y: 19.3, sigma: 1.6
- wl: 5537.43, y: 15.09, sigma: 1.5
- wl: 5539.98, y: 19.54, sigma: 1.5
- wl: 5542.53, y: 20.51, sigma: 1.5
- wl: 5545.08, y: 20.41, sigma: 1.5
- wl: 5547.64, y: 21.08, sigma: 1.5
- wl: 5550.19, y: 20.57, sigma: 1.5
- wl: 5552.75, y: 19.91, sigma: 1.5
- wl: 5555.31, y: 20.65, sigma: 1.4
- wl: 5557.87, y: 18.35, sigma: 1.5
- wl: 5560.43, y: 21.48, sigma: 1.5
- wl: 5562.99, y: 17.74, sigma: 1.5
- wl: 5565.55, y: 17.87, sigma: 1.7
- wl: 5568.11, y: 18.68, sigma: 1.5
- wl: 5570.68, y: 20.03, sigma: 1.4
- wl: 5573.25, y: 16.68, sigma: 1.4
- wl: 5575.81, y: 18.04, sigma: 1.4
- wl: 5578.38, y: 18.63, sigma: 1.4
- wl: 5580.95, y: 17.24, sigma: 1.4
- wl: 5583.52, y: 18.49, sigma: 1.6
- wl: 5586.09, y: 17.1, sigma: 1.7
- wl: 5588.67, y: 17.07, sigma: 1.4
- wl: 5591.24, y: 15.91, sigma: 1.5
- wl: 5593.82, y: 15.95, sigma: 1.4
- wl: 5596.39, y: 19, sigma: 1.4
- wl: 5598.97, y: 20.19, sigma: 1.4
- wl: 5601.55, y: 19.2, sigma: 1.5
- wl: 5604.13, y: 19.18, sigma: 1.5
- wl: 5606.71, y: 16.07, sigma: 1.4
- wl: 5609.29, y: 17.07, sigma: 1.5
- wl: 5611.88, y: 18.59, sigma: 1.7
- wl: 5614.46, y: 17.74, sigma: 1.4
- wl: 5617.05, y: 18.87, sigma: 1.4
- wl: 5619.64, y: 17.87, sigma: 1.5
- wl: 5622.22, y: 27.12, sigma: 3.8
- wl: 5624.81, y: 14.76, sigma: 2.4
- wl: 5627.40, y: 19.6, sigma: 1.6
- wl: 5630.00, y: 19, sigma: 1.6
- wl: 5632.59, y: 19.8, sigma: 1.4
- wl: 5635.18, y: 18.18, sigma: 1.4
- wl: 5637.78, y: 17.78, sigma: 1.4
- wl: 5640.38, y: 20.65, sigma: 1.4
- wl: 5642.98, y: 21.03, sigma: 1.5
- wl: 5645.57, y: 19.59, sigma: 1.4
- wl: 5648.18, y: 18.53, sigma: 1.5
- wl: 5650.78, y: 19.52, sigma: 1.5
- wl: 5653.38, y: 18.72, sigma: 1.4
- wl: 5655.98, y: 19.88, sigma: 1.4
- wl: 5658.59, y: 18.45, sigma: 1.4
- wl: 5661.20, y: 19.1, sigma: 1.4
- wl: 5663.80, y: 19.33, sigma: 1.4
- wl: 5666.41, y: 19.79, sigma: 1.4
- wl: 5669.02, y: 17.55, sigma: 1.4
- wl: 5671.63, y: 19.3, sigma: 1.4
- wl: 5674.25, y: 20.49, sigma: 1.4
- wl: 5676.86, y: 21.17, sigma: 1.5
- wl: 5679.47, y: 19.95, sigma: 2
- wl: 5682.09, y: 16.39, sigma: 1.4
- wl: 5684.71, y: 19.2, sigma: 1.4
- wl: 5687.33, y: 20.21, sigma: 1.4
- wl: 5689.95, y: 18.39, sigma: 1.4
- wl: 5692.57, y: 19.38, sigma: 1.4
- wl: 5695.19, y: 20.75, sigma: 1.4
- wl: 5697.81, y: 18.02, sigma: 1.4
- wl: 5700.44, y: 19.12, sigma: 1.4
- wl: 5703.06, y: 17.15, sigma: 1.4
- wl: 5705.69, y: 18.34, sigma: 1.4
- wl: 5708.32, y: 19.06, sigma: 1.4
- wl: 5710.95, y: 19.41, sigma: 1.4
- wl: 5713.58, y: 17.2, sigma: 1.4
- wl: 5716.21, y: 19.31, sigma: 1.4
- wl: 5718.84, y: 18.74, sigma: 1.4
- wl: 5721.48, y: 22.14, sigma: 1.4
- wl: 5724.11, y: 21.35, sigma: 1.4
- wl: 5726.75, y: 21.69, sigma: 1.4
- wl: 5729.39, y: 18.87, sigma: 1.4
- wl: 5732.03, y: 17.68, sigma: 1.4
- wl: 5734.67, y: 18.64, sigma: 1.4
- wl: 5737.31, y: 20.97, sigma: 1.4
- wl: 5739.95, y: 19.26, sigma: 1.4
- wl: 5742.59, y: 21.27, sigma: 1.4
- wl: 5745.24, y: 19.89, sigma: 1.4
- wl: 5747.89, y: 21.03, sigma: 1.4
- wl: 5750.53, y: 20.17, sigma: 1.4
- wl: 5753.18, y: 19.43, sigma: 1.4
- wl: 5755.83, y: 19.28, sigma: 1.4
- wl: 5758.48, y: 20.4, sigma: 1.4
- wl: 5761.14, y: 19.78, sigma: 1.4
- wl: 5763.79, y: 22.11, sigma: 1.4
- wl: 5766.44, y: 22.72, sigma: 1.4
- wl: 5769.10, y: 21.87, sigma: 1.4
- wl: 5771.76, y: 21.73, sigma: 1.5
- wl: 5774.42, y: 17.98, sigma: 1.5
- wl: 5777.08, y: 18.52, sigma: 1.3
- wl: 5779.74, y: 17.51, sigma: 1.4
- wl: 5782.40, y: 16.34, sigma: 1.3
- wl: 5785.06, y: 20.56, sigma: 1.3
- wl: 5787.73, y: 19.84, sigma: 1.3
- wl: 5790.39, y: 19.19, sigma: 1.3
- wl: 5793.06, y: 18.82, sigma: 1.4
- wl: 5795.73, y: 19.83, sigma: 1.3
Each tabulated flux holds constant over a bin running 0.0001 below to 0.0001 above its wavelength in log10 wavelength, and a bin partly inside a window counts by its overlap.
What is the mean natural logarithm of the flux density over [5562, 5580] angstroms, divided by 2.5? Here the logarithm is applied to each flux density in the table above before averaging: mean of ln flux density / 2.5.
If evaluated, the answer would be 1.16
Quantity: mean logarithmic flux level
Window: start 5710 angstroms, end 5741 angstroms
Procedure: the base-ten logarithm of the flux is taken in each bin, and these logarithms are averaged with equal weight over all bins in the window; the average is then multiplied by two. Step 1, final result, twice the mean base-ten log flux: 2.58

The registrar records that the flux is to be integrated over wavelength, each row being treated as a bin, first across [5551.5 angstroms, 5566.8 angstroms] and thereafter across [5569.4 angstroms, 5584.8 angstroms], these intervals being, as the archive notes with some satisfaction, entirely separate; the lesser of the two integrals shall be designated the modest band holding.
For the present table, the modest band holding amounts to 280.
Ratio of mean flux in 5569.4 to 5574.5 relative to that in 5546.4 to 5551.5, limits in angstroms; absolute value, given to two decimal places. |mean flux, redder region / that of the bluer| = 0.88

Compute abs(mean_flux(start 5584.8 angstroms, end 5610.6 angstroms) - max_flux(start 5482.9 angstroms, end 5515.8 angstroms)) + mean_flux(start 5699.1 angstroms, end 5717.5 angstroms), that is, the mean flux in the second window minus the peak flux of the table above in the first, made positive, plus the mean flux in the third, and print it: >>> 20.5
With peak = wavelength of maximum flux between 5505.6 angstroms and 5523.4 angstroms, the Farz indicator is 5522.15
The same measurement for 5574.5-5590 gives 5578.38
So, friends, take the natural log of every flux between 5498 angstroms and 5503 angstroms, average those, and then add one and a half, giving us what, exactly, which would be 4.27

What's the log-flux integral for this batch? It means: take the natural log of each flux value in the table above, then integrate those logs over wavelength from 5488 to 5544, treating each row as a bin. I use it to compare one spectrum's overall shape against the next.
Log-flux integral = 163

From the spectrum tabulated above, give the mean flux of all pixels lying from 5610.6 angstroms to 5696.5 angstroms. 19.3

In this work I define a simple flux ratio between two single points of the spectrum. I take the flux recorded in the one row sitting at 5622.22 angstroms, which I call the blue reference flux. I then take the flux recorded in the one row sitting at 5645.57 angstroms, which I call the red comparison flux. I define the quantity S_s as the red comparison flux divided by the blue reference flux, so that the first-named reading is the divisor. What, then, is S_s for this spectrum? 0.72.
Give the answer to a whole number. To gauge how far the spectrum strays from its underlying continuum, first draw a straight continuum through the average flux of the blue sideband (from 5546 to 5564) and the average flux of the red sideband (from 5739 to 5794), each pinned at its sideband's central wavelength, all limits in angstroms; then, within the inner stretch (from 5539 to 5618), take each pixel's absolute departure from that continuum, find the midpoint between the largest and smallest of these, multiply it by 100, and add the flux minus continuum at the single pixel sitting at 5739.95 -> 205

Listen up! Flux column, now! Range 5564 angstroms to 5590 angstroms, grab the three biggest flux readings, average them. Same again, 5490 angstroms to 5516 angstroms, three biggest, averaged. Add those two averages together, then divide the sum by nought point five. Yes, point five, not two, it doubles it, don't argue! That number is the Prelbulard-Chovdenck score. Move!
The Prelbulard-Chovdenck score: 77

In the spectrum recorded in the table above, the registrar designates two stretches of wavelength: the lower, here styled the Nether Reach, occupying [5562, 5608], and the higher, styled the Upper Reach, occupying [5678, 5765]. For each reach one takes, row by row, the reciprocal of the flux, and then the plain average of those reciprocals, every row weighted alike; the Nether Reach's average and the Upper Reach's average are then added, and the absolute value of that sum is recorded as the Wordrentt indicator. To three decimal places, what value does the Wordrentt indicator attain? 0.107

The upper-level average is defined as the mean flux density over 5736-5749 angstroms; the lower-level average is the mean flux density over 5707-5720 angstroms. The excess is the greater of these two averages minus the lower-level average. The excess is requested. 1.7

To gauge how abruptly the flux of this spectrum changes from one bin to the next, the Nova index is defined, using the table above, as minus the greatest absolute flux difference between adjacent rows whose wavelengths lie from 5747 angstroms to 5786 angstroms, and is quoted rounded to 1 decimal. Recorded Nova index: -4.2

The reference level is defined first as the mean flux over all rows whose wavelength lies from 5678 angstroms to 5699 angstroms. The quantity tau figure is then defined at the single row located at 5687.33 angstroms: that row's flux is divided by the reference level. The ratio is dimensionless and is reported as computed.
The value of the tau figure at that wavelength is 1.06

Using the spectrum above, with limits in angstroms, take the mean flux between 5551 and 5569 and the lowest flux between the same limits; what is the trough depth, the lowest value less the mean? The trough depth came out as -1.5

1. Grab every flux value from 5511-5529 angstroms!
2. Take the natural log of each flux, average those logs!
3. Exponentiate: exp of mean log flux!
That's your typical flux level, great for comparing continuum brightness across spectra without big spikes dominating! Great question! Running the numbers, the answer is 19.2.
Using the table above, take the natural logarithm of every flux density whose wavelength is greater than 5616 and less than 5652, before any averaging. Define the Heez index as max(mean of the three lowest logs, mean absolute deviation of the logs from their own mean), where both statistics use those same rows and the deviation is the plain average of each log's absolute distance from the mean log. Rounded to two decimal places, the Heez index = 2.82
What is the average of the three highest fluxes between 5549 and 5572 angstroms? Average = 20.9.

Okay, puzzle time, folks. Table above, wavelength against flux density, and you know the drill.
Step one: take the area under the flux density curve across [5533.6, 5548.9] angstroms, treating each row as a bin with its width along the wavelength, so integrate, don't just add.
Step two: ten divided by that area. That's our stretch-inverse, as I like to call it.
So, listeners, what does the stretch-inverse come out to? 0.0338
